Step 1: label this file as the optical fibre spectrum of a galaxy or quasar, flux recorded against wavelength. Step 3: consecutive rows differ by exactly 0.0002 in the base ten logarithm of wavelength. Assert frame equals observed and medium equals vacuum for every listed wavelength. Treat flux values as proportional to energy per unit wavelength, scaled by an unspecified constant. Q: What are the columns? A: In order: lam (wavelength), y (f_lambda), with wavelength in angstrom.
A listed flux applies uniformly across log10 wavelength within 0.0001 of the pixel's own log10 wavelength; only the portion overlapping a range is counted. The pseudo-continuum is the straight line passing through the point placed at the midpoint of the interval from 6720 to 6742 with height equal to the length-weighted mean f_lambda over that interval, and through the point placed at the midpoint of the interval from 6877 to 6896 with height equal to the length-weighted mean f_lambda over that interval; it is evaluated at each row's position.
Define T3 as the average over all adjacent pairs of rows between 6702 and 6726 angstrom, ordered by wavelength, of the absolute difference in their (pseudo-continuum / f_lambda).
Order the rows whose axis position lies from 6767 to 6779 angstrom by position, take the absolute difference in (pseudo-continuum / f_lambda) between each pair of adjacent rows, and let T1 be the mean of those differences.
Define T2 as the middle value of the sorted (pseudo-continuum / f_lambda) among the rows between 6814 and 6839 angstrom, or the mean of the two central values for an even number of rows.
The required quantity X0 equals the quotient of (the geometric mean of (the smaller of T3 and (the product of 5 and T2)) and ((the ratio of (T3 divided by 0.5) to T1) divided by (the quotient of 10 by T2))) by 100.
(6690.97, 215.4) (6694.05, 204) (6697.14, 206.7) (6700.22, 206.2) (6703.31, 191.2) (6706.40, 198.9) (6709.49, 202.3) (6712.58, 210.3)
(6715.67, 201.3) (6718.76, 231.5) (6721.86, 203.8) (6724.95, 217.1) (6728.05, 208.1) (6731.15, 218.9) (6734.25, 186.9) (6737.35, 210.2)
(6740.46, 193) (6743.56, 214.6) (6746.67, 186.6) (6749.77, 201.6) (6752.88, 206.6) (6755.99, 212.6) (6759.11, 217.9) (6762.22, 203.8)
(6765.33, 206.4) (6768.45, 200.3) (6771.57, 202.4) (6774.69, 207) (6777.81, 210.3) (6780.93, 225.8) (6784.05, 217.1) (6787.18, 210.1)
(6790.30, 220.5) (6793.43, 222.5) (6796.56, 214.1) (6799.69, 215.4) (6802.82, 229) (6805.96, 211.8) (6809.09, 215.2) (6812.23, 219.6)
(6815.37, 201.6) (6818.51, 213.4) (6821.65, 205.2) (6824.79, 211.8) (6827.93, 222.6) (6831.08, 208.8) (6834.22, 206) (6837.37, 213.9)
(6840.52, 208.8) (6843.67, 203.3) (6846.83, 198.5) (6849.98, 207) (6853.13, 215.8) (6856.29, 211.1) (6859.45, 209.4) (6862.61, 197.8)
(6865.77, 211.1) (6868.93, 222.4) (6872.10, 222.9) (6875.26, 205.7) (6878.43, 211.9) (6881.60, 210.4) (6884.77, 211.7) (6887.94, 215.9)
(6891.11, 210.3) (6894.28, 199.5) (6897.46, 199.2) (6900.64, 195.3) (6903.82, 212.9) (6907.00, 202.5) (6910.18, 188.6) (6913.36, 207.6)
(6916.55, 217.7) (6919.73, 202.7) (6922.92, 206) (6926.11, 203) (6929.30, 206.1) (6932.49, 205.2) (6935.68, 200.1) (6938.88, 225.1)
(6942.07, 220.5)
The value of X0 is 0.0023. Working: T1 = 0.016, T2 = 0.99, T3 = 0.065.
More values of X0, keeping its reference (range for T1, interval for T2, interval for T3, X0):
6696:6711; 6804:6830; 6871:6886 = 0.0007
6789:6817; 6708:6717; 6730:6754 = 0.0024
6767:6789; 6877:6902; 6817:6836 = 0.0010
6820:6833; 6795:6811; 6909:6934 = 0.0008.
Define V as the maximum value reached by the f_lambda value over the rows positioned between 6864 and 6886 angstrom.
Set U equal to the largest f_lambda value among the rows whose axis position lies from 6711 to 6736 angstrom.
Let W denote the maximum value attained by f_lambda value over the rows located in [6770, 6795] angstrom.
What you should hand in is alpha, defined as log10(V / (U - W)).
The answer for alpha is 1.6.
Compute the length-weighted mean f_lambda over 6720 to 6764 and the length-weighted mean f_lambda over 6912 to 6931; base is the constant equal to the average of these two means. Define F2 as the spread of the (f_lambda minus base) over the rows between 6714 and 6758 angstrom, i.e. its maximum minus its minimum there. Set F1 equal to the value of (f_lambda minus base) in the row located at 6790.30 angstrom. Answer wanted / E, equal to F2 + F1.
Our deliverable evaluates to 59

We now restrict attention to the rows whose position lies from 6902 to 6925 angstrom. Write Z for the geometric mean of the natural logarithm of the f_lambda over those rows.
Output 5.32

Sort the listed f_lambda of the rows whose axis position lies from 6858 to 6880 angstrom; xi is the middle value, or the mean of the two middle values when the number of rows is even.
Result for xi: 211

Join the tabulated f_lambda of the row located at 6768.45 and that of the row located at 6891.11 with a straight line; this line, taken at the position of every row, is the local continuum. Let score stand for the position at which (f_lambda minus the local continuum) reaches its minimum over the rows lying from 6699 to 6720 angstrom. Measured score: 6703.31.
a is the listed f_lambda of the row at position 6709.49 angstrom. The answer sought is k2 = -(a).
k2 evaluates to -202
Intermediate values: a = 202.3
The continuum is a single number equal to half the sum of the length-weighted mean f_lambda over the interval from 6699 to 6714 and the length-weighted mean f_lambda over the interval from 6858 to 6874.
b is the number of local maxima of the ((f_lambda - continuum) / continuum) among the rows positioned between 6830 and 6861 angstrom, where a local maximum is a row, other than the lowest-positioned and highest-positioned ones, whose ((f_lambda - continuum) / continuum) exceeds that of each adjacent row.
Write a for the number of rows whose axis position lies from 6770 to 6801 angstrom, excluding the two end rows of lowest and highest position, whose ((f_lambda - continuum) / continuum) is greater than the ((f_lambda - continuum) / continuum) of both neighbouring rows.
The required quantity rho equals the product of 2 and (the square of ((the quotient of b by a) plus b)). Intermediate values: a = 2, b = 2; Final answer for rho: 18.0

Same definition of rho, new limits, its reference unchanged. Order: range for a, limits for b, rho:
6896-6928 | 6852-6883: 14.2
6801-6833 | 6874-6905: 14.2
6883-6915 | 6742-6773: 18.0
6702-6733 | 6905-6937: 32.0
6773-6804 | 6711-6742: 72.0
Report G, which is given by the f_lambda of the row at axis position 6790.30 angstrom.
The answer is 220.5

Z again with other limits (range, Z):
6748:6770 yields 5.33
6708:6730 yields 5.35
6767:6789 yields 5.35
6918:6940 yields 5.33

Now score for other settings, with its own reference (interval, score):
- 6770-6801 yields 6771.57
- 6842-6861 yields 6846.83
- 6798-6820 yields 6815.37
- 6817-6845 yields 6843.67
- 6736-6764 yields 6746.67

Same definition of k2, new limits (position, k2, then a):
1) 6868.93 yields -222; 222.4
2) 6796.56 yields -214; 214.1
